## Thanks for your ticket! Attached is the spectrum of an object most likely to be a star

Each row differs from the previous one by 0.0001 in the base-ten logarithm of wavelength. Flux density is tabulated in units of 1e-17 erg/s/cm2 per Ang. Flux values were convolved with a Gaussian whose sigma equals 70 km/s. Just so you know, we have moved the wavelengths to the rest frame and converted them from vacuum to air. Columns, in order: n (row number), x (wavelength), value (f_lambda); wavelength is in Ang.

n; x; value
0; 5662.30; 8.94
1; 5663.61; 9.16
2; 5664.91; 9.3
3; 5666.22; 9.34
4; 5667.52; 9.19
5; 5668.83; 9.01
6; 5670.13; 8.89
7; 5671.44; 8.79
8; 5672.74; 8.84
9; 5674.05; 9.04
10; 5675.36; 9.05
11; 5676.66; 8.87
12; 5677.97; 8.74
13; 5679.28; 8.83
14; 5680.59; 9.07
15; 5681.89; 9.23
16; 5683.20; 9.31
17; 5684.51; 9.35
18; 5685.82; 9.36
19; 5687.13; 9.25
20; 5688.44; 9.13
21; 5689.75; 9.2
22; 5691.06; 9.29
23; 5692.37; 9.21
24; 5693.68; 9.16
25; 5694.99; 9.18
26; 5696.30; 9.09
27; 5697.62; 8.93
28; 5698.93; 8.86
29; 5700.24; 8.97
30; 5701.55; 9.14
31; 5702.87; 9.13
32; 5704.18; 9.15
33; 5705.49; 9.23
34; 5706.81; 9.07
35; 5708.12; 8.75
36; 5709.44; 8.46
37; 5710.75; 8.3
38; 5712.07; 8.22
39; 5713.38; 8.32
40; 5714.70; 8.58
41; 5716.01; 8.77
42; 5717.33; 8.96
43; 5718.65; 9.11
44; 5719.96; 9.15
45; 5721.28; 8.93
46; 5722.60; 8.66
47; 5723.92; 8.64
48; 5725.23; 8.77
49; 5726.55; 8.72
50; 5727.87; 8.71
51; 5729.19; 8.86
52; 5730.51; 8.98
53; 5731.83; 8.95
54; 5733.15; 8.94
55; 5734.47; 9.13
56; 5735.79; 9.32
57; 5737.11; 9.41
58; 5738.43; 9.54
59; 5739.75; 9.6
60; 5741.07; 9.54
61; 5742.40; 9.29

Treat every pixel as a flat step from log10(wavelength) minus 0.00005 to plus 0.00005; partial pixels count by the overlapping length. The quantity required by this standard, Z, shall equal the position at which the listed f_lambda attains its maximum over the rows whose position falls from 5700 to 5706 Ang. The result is 5705.49 Ang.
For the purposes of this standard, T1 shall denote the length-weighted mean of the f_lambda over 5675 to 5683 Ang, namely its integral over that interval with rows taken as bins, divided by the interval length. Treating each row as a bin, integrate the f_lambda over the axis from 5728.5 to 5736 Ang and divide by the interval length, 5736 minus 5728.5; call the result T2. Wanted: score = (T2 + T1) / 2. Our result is 9.00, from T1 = 8.99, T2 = 9.01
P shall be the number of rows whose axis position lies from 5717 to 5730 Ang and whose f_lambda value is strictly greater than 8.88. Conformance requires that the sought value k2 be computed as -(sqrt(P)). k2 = -2.0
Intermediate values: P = 4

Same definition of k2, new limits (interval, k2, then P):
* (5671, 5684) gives -2.2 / 5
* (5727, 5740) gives -2.8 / 8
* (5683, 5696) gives -3.2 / 10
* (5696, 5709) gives -2.8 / 8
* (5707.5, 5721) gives -1.7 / 3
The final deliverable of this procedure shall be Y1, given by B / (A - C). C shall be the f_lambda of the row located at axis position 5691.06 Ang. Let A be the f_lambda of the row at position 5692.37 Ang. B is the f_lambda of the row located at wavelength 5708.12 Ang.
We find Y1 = -109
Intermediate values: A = 9.21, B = 8.75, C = 9.29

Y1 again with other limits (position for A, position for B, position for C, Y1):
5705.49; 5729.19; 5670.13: 26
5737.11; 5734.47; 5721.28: 19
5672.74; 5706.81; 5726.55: 76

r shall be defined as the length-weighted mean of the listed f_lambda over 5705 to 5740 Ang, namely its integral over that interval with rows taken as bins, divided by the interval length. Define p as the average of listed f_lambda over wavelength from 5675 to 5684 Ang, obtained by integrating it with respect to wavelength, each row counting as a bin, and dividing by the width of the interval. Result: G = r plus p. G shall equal 17.9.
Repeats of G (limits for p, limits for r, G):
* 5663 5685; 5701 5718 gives 17.8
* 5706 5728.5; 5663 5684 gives 17.8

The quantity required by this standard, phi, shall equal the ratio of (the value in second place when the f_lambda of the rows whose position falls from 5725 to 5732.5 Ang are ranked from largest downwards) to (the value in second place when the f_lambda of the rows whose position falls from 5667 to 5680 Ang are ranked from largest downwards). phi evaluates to 0.99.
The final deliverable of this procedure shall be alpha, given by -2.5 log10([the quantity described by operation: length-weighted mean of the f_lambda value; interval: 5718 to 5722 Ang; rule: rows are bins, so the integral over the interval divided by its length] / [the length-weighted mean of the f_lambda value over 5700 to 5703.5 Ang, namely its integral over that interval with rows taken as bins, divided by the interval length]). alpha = 0.002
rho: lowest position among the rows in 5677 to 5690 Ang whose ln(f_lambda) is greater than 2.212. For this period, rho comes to 5681.89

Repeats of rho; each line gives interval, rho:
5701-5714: 5701.55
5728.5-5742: 5735.79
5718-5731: 5719.96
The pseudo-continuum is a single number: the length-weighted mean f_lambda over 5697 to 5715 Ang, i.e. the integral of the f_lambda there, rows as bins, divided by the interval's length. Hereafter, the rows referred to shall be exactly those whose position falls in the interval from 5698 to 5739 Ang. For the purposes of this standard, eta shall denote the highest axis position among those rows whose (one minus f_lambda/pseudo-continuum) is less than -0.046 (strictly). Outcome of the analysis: 5738.43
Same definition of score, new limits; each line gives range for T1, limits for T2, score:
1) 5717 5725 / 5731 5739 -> 9.06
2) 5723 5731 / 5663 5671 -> 8.96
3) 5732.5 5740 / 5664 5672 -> 9.20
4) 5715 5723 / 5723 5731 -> 8.85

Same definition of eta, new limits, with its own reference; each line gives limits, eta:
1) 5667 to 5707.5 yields 5705.49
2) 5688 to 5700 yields 5692.37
